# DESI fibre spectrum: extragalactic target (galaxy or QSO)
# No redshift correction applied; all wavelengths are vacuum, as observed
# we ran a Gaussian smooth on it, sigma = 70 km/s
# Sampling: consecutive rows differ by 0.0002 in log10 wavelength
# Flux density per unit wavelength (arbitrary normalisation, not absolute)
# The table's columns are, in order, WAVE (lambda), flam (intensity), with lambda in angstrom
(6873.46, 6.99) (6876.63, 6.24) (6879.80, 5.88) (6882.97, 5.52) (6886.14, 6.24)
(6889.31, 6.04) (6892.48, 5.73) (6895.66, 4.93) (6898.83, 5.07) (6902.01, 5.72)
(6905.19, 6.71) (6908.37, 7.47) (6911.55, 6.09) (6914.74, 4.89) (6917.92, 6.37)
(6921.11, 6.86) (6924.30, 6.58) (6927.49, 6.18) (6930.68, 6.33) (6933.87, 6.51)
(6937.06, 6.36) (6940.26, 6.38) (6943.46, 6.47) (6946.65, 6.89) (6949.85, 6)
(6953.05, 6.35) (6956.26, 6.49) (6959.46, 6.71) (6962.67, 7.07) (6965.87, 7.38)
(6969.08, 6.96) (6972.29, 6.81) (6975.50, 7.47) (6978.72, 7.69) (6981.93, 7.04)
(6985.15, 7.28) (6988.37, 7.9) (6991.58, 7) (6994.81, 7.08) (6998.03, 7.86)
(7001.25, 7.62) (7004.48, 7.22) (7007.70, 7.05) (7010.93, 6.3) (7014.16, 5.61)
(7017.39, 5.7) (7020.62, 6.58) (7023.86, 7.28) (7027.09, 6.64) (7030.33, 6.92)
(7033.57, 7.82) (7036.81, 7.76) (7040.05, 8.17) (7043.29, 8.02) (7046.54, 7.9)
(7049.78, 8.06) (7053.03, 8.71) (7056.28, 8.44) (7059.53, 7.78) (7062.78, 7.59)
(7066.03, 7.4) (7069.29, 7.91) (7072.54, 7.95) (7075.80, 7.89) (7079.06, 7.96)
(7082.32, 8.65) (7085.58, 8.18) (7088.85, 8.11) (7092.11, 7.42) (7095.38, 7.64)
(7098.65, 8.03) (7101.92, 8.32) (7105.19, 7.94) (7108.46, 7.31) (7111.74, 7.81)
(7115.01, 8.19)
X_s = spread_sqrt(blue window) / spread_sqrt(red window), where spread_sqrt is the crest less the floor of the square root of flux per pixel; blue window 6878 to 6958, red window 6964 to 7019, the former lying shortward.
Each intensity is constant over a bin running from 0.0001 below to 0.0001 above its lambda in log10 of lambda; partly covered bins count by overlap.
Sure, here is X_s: 1.2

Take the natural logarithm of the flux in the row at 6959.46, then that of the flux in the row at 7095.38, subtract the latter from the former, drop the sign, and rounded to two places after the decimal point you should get 0.13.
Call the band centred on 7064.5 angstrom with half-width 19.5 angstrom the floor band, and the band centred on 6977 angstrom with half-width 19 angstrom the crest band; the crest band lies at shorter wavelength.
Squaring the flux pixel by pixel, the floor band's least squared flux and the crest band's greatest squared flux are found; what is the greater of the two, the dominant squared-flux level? 62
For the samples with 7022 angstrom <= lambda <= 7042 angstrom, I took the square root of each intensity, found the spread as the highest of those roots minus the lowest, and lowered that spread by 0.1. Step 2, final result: 0.18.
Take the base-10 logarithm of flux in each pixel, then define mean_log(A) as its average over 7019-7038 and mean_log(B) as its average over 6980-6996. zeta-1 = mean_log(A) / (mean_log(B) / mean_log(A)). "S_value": 0.85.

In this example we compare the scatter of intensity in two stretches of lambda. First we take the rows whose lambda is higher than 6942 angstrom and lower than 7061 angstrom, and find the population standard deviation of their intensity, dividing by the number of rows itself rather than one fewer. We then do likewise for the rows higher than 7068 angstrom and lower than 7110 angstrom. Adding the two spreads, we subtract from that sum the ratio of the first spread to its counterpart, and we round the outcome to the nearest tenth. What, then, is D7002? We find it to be -1.1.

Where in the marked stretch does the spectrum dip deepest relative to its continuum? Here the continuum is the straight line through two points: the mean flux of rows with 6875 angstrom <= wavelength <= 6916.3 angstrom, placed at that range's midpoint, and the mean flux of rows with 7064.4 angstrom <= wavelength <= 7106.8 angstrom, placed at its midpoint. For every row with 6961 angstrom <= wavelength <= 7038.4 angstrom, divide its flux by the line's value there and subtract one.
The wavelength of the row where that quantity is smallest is 7014.16 angstrom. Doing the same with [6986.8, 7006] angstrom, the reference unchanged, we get 6991.58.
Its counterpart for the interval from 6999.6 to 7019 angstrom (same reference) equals 7014.16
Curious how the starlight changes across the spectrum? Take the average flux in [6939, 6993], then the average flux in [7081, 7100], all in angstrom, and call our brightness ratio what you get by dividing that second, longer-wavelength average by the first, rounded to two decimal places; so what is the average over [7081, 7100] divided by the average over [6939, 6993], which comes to 1.15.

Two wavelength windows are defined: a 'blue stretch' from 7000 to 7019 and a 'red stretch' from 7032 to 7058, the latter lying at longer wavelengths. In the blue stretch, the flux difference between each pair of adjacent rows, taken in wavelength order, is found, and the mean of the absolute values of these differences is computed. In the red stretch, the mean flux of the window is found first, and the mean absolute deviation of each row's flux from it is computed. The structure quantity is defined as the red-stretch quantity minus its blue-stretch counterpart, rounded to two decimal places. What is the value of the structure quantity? -0.17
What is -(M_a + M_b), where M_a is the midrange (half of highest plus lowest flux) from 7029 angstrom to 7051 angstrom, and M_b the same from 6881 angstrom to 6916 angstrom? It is -13.7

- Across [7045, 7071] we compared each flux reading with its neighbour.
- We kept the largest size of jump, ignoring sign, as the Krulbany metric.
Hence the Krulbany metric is 0.660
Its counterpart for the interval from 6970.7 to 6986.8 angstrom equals 0.660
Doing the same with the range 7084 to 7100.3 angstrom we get 0.690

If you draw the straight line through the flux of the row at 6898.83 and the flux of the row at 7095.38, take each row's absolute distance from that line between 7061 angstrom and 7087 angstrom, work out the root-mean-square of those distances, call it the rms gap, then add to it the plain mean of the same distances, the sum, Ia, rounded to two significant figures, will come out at 1.2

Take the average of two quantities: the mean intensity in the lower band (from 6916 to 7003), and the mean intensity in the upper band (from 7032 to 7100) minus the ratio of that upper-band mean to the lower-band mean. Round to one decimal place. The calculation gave 6.8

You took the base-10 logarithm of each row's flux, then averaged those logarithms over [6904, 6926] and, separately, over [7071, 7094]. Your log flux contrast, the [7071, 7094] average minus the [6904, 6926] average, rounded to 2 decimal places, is 0.10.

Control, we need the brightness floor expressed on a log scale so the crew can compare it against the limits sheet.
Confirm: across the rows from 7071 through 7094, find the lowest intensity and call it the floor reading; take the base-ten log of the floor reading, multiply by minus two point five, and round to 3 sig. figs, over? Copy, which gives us -2.18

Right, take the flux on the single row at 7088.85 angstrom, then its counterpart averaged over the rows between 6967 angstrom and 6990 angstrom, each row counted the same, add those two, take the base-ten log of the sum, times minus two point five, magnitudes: -2.97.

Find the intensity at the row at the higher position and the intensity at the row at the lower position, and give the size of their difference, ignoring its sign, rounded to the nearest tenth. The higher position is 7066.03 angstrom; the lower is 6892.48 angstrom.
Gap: 1.7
